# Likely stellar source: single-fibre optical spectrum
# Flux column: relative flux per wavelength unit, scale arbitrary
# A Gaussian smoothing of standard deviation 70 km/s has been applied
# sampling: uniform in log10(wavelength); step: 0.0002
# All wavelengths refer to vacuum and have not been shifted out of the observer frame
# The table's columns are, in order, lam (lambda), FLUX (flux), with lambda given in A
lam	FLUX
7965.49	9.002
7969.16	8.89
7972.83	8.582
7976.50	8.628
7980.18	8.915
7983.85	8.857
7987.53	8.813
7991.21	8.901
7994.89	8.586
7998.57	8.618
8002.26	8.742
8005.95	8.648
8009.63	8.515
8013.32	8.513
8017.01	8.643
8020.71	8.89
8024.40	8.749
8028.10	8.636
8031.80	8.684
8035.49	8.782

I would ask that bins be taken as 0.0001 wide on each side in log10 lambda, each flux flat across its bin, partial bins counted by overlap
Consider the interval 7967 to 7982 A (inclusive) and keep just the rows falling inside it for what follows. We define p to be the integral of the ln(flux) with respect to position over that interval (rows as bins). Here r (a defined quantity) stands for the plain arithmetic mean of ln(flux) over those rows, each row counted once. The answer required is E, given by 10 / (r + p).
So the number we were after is 0.288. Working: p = 32.5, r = 2.17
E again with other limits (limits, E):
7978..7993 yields 0.286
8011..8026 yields 0.289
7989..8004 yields 0.289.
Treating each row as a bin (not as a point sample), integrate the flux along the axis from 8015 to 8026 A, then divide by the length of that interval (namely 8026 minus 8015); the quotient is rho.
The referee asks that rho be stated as 8.76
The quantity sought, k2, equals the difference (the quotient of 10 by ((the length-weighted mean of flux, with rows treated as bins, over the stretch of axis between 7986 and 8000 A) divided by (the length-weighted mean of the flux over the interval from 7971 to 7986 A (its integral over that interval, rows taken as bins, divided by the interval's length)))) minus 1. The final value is 9.02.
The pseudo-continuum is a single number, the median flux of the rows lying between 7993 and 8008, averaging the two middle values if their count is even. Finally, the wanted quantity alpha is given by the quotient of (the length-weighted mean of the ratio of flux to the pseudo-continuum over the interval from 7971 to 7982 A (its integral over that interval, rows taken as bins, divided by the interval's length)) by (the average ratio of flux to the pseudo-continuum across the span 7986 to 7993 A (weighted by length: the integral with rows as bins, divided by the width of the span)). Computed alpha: 0.98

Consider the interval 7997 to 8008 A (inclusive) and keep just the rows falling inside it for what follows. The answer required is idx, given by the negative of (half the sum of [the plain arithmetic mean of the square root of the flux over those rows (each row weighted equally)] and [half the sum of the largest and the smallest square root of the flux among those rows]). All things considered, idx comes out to -2.95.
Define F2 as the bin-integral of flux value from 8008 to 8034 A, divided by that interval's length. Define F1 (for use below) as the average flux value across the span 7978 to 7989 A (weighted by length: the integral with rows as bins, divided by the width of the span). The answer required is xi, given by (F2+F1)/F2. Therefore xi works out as 2.02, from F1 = 8.85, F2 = 8.66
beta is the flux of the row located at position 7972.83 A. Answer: 8.582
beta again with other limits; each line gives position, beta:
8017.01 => 8.643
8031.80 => 8.684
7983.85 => 8.857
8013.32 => 8.513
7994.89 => 8.586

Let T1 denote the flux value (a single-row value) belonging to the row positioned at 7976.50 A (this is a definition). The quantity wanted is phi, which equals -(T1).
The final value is -8.63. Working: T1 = 8.628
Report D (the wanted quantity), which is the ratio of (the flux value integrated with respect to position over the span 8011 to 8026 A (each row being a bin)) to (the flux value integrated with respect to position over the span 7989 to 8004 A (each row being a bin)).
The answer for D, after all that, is 1.0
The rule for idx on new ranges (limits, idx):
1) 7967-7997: -2.96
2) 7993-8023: -2.94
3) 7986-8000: -2.96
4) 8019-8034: -2.96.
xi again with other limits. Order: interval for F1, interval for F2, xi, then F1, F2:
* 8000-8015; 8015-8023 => 1.98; 8.60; 8.76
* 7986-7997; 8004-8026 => 2.01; 8.76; 8.66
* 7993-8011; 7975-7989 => 1.98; 8.63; 8.81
